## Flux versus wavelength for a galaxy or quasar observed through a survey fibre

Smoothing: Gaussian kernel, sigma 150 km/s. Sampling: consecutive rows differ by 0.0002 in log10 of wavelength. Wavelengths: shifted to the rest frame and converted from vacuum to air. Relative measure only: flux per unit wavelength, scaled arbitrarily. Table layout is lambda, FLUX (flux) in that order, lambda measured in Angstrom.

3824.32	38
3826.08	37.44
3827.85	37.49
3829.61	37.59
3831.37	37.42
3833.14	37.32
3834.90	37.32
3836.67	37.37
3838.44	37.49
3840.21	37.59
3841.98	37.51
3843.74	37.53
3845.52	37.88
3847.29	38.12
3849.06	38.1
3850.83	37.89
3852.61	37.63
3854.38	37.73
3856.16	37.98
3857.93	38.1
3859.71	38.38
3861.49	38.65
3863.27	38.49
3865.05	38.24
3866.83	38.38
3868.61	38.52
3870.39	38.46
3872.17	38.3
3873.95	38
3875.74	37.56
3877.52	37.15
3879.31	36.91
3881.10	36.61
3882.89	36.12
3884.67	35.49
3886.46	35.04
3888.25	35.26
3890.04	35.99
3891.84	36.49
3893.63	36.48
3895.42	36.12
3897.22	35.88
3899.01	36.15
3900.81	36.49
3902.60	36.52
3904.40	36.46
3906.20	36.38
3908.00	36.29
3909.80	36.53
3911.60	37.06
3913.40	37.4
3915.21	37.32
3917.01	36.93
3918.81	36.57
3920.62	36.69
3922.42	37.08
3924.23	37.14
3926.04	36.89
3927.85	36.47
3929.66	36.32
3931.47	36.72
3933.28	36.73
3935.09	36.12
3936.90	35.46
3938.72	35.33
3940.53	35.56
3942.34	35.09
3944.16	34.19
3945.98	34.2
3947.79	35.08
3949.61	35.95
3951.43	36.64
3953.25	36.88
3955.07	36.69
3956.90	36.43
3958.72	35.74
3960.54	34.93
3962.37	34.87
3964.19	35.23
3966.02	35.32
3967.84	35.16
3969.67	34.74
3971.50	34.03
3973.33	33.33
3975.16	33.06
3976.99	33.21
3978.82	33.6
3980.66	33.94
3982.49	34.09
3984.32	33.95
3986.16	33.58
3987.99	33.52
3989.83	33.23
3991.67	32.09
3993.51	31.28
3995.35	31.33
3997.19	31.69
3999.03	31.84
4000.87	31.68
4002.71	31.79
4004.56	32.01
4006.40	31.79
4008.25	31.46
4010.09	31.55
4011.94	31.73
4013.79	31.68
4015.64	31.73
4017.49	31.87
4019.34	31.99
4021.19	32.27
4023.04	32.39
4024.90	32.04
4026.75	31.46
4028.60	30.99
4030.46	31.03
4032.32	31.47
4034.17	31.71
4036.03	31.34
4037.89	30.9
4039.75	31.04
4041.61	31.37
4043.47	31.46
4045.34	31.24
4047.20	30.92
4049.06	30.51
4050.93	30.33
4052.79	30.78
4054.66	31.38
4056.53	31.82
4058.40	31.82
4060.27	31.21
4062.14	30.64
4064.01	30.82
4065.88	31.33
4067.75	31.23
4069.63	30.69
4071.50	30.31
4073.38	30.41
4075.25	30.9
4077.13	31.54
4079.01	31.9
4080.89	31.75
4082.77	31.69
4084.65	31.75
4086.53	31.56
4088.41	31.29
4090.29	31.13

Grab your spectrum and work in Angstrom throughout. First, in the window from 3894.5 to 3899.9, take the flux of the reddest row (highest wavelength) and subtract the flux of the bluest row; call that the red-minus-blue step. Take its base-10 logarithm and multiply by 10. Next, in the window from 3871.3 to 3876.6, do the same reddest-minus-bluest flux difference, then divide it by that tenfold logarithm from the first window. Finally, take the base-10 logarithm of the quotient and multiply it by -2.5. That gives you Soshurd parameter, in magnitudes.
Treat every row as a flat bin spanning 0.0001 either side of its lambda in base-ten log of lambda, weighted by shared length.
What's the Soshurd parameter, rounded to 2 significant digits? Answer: 3.3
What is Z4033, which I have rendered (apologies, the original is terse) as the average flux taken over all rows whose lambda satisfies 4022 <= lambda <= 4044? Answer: 31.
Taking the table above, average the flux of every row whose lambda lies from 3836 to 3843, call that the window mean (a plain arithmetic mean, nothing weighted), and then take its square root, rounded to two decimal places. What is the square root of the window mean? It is 6.12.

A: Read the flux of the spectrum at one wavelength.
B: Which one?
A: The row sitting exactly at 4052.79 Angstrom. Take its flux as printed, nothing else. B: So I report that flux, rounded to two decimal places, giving 30.78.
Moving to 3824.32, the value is 38.00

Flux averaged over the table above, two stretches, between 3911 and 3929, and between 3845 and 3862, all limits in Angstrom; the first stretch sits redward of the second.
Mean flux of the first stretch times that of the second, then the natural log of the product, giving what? 7.25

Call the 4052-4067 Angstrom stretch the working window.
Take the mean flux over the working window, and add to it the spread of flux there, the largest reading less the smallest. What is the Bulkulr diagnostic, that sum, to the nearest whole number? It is 32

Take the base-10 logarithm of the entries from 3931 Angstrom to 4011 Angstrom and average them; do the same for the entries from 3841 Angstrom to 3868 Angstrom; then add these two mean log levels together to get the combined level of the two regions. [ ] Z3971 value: 3.11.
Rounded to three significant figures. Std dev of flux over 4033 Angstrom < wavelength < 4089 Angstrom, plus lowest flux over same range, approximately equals 30.8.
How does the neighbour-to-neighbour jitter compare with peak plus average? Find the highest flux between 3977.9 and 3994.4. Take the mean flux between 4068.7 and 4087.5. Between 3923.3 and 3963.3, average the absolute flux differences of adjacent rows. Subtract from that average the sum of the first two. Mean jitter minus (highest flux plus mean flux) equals -64.9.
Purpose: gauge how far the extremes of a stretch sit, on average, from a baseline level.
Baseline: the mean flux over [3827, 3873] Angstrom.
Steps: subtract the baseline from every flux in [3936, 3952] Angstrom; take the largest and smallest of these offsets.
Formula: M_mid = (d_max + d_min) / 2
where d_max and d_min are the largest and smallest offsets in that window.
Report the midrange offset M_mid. -2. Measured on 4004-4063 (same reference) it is -7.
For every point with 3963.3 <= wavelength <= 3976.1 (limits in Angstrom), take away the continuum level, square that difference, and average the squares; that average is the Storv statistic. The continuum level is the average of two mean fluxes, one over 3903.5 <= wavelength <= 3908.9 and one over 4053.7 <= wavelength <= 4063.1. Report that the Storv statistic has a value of 1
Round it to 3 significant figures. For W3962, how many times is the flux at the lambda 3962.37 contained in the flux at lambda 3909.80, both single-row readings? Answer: 1.05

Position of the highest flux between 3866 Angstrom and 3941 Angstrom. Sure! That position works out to 3868.61 Angstrom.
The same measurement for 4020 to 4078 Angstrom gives 4023.04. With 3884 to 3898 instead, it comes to 3891.84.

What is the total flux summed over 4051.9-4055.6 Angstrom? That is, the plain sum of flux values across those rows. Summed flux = 62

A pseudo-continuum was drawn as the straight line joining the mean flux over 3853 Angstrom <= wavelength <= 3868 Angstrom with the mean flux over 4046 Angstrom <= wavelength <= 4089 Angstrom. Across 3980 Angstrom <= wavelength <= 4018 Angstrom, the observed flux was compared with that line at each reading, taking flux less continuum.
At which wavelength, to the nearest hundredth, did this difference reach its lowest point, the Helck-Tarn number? 3993.51 Angstrom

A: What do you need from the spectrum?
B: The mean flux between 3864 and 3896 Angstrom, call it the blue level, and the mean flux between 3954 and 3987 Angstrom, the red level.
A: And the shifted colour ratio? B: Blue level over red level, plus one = 2.07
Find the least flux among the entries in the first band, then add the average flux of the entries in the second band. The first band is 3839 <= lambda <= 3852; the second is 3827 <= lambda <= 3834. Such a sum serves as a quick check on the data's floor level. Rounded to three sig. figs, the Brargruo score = 75.0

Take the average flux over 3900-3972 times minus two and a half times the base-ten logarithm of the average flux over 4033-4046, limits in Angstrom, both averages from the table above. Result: -135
